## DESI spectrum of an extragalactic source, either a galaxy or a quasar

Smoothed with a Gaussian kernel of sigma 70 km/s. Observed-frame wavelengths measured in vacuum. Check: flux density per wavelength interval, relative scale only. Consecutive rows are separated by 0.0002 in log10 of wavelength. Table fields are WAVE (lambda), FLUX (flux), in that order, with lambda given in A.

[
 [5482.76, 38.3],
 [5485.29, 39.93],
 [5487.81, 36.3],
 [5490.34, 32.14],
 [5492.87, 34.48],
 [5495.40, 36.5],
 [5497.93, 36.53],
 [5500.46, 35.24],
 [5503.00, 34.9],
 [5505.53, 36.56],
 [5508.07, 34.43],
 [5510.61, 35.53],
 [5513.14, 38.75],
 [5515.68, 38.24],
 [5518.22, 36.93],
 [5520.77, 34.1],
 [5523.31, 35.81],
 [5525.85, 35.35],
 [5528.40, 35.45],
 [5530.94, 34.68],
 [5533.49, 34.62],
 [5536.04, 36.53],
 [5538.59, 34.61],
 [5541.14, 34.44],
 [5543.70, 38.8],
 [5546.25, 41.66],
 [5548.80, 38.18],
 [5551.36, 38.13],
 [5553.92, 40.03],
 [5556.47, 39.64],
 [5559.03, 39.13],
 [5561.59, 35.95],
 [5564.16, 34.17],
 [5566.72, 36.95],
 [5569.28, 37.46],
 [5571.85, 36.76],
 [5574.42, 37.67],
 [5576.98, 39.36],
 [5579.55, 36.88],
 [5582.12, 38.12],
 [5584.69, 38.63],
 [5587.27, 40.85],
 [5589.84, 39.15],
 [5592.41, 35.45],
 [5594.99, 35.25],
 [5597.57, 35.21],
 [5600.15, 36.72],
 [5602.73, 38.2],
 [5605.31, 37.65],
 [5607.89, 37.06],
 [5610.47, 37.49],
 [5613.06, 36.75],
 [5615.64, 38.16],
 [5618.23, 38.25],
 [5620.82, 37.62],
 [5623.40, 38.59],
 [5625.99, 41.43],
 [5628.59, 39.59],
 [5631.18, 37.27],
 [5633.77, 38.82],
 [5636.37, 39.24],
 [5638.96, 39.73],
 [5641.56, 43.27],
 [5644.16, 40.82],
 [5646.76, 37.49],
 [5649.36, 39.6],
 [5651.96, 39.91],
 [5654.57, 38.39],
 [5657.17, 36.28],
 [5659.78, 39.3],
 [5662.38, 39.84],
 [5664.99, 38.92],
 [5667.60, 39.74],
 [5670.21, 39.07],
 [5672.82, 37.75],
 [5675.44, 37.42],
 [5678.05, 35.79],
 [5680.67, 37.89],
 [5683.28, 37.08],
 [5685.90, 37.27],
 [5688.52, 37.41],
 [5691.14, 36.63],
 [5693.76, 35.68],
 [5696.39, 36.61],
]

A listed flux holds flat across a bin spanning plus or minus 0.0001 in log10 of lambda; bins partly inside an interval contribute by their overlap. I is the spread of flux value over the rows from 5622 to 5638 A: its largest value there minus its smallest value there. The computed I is 4.2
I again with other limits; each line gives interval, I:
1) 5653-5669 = 3.6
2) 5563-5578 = 5.2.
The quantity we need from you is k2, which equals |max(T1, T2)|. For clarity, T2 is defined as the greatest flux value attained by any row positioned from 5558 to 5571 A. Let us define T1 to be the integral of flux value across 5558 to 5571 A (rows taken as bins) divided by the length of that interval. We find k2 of 39.1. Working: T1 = 36.7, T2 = 39.13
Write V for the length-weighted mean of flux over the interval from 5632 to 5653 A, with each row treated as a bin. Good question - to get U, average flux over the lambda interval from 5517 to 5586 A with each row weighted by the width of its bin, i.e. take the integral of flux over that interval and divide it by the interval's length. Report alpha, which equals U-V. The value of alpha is -2.8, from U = 37.0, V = 39.8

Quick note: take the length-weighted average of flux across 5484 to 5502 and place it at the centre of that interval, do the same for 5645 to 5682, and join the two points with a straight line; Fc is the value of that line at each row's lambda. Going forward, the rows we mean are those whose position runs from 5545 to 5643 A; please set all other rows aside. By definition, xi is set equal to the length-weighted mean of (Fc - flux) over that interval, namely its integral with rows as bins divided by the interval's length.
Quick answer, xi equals -0.8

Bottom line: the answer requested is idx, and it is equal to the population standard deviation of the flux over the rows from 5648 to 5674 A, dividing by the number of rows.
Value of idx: 1.1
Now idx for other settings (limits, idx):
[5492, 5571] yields 2.0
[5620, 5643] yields 1.8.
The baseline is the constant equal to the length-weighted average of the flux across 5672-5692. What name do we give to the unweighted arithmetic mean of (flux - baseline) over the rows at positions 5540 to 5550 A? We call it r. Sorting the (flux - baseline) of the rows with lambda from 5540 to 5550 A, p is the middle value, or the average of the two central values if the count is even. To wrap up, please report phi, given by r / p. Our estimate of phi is 0.8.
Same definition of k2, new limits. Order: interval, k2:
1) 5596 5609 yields 38.2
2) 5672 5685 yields 37.9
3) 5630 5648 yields 43.3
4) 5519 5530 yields 35.8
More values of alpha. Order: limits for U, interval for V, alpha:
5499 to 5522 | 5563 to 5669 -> -2.2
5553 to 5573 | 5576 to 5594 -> -0.8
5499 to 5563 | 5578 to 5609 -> -0.7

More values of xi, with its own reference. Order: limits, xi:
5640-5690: -0.1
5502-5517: -0.3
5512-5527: -0.3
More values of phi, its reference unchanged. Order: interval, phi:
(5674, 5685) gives -1.0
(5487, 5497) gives 1.3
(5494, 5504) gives 1.1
